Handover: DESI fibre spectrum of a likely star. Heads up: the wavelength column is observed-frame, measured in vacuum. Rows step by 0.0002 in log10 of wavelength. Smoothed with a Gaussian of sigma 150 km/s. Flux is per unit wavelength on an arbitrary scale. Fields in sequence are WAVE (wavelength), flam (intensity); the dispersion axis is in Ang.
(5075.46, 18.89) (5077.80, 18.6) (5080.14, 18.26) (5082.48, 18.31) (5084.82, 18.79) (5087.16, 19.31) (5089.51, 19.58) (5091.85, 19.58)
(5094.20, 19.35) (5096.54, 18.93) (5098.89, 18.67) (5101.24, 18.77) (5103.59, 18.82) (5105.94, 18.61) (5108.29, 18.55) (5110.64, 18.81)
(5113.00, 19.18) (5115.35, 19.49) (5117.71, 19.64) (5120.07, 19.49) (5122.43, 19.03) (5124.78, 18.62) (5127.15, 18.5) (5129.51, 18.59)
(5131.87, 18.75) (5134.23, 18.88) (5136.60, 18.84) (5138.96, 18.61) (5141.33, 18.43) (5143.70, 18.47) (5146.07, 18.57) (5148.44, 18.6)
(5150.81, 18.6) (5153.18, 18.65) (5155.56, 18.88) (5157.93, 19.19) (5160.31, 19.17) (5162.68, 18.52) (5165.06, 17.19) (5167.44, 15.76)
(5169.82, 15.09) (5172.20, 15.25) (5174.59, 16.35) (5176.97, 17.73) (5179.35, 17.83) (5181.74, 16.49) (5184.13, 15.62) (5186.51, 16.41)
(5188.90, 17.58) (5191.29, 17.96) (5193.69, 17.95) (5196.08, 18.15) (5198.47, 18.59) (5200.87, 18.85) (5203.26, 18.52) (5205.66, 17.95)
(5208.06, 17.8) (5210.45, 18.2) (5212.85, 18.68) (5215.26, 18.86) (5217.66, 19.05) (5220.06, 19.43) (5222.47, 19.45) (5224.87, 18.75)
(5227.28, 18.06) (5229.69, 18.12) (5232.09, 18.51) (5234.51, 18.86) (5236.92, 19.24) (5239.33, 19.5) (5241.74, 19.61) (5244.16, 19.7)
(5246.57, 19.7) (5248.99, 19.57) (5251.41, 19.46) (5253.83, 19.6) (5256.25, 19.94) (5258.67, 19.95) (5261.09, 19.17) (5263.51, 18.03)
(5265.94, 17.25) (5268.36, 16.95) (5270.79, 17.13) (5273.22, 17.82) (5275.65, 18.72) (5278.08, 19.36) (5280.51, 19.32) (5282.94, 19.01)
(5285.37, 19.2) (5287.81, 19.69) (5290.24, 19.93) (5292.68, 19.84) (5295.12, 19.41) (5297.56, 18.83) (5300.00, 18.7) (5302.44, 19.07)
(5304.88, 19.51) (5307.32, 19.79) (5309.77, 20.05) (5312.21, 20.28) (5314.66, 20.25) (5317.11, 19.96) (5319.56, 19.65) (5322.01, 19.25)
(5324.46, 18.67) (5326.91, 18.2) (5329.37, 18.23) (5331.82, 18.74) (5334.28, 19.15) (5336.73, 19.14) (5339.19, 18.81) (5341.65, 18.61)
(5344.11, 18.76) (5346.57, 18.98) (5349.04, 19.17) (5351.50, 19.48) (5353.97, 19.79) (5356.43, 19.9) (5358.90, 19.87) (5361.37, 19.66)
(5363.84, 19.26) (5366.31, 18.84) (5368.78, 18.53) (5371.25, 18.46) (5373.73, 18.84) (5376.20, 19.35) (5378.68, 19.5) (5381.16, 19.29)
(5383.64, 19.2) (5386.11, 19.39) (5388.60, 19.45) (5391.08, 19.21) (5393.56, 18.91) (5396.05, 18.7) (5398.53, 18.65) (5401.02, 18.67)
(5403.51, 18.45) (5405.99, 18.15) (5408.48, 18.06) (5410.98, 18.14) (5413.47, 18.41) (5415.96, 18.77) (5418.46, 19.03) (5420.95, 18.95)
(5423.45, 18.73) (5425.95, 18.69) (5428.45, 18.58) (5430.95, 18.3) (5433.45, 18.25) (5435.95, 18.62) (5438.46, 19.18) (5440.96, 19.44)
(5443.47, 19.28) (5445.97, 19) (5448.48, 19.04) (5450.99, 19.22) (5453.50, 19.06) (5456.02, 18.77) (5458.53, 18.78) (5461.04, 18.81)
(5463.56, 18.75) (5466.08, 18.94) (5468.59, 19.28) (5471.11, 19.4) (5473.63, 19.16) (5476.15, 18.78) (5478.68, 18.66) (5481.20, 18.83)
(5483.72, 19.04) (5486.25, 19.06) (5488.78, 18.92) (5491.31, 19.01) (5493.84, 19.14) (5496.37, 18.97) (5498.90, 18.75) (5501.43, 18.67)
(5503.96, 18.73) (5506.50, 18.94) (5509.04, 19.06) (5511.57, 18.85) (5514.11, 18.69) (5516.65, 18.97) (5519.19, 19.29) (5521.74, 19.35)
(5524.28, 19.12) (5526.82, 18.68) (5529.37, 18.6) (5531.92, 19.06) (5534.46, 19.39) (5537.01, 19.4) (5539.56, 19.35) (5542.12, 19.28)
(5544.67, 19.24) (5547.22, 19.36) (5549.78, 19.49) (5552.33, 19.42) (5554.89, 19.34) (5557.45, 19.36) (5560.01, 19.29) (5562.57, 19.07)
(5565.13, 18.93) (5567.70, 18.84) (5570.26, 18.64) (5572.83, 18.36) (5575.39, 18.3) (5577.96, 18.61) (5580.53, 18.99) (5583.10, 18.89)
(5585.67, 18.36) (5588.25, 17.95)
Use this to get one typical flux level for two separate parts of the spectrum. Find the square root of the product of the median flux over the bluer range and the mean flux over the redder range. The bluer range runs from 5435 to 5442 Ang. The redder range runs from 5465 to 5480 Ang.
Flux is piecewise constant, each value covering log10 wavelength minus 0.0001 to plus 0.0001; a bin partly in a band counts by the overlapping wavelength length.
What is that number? 19.1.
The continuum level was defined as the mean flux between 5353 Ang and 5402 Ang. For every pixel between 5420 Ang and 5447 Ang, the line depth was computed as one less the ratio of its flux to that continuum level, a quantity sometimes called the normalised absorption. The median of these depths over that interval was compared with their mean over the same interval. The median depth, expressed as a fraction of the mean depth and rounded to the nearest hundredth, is 1.25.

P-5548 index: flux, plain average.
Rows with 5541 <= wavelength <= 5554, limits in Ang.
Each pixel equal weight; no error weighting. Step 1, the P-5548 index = 19.4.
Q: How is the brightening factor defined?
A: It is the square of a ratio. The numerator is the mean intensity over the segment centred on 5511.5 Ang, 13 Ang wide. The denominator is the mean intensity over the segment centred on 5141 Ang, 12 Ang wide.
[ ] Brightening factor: 1.03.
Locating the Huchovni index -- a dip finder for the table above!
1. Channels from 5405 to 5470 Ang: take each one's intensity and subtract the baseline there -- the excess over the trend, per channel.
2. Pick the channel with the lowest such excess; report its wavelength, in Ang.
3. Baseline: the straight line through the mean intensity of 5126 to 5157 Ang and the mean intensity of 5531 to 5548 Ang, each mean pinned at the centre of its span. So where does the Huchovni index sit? 5408.48 Ang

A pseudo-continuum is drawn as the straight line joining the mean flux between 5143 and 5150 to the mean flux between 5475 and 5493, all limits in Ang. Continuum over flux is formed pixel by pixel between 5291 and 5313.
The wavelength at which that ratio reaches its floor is 5312.21 Ang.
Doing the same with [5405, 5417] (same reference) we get 5415.96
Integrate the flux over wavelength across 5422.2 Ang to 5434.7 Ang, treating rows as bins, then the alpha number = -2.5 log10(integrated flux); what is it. -5.91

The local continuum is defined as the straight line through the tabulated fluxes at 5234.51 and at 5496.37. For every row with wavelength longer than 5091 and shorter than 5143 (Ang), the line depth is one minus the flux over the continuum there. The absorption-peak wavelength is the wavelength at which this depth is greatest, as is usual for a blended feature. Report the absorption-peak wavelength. 5141.33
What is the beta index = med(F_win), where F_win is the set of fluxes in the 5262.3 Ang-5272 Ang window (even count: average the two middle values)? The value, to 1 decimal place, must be 17.2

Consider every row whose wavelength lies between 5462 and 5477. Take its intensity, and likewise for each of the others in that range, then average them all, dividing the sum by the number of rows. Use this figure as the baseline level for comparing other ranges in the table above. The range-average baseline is 19.1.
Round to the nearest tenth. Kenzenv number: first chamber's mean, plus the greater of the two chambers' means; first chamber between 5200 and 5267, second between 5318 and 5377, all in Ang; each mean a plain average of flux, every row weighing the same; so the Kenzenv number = 38.0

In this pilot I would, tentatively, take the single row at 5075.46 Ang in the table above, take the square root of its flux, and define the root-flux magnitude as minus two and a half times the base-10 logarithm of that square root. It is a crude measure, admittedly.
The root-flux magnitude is -1.595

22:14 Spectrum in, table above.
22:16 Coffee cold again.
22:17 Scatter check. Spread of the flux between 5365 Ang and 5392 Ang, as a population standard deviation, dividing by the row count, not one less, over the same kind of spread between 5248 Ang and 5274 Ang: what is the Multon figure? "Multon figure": 0.31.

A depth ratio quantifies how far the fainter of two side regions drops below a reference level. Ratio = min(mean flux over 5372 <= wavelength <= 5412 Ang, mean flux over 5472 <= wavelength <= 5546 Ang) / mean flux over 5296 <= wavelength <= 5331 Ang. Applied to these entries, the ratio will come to 0.977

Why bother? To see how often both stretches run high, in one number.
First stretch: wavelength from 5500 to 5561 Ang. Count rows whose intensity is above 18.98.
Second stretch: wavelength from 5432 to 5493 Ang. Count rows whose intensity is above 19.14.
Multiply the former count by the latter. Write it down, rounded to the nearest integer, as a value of 112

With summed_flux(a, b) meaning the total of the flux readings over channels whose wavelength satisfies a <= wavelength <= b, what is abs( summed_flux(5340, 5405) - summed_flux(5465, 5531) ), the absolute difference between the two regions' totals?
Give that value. 4.0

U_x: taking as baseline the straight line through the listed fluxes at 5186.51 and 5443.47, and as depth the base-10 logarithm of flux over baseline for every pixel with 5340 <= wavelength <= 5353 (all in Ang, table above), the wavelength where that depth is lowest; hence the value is 5341.65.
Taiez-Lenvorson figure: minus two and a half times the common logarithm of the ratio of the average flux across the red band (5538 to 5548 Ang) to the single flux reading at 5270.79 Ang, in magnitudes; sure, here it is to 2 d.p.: -0.13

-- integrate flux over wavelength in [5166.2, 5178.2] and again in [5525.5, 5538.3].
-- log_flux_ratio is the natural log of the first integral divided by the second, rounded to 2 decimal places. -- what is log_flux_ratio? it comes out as -0.24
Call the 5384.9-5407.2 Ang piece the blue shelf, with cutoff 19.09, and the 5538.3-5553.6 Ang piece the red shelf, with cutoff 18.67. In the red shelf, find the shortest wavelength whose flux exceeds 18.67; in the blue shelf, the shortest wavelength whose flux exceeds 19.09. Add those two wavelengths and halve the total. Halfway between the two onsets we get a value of 5462.8 Ang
